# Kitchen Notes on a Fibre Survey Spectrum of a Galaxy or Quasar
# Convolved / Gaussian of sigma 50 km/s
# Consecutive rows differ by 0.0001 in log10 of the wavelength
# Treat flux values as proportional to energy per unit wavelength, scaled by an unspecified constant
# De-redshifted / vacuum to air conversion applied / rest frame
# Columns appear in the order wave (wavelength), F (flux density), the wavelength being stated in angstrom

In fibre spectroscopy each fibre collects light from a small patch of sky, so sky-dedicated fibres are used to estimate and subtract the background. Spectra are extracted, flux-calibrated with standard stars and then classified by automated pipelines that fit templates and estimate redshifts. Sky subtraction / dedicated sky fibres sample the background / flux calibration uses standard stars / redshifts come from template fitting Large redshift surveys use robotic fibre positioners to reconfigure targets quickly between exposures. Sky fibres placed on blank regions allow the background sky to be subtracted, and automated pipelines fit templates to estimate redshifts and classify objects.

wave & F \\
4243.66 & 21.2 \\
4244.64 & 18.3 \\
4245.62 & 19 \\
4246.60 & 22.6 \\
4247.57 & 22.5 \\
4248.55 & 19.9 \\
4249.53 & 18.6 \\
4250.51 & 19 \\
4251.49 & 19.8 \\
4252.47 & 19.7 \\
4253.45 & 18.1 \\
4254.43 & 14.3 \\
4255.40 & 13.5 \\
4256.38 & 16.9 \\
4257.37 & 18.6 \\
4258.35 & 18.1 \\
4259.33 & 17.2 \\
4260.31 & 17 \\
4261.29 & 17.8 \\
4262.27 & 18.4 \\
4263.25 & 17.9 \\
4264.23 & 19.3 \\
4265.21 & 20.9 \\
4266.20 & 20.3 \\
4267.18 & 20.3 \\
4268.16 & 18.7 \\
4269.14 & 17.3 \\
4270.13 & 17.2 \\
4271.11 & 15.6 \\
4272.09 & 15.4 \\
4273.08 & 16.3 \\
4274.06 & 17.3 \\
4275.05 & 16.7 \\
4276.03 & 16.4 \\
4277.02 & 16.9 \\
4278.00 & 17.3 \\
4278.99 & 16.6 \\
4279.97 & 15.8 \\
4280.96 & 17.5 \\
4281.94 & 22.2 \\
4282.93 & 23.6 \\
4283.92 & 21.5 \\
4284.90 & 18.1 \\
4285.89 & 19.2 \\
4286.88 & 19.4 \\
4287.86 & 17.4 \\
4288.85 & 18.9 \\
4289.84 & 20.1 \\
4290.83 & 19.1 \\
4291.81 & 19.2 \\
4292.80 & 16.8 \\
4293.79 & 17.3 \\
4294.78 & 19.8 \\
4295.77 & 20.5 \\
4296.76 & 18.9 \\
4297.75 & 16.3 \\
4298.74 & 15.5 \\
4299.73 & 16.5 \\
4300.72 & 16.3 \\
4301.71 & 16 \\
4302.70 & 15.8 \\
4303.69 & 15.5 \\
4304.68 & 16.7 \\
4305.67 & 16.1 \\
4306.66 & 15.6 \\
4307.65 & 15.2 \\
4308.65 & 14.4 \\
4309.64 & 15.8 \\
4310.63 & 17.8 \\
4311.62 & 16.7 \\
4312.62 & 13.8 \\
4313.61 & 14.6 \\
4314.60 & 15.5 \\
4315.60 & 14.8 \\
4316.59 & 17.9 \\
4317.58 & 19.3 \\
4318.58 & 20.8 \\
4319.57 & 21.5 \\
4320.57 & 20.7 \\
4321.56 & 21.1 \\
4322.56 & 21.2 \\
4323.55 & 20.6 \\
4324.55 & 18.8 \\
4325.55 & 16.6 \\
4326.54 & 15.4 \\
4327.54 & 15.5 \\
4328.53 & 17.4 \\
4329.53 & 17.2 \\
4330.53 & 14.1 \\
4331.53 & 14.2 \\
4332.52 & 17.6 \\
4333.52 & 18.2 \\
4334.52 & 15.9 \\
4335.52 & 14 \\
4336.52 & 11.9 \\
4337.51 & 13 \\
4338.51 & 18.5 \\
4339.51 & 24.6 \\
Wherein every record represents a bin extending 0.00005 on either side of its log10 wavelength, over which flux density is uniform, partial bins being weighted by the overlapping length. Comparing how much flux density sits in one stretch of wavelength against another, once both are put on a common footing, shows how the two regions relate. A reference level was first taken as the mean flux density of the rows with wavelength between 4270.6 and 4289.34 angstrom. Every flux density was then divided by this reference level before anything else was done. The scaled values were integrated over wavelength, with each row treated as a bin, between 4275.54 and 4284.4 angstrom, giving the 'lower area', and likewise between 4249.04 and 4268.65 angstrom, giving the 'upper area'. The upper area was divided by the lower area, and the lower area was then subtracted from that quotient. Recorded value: -7.0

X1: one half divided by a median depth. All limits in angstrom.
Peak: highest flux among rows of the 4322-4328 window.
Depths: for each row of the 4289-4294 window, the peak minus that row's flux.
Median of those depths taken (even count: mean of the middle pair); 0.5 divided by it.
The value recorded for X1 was 0.24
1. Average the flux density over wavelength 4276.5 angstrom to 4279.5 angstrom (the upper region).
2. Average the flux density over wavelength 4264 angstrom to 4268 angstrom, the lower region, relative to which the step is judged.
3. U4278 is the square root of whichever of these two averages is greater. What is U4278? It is 4.49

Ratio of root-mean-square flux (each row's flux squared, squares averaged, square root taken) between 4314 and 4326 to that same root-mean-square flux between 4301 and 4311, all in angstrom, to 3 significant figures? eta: 1.21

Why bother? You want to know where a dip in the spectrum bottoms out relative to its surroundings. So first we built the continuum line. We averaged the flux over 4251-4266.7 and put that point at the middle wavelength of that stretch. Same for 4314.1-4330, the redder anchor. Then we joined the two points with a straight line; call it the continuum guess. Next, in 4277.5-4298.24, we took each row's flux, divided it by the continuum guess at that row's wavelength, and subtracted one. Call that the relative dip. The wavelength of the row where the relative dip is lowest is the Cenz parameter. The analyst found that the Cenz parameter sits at 4279.97 angstrom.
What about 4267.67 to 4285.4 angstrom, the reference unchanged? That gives 4272.09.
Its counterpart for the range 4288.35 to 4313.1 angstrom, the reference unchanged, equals 4312.62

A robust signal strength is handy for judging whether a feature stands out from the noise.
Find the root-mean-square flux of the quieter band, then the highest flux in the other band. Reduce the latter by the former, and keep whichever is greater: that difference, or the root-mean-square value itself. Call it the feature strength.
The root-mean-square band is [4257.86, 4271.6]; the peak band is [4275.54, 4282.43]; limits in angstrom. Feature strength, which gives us 18.3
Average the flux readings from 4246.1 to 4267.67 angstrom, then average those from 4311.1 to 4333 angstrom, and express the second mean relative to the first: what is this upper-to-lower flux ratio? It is 0.938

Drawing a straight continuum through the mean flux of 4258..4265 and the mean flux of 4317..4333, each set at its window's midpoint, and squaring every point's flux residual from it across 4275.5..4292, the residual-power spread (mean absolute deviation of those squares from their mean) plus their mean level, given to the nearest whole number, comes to 10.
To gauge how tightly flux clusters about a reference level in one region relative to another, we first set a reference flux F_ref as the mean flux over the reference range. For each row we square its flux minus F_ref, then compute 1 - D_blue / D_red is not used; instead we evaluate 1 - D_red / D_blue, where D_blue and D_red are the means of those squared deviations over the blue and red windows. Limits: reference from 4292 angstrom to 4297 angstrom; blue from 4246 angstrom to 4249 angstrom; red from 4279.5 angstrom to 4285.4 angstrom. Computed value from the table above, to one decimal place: 0.1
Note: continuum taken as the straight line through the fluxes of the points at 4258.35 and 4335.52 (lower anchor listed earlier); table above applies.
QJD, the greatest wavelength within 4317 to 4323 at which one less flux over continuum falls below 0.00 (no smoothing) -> 4322.56 angstrom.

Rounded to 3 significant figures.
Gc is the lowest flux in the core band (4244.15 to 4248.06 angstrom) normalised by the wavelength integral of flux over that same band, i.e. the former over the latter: 0.227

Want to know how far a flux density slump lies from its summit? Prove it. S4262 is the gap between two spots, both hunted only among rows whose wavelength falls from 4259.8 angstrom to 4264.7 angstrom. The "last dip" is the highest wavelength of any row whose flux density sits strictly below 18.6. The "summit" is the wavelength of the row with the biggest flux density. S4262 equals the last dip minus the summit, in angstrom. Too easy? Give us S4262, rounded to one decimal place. -1.0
